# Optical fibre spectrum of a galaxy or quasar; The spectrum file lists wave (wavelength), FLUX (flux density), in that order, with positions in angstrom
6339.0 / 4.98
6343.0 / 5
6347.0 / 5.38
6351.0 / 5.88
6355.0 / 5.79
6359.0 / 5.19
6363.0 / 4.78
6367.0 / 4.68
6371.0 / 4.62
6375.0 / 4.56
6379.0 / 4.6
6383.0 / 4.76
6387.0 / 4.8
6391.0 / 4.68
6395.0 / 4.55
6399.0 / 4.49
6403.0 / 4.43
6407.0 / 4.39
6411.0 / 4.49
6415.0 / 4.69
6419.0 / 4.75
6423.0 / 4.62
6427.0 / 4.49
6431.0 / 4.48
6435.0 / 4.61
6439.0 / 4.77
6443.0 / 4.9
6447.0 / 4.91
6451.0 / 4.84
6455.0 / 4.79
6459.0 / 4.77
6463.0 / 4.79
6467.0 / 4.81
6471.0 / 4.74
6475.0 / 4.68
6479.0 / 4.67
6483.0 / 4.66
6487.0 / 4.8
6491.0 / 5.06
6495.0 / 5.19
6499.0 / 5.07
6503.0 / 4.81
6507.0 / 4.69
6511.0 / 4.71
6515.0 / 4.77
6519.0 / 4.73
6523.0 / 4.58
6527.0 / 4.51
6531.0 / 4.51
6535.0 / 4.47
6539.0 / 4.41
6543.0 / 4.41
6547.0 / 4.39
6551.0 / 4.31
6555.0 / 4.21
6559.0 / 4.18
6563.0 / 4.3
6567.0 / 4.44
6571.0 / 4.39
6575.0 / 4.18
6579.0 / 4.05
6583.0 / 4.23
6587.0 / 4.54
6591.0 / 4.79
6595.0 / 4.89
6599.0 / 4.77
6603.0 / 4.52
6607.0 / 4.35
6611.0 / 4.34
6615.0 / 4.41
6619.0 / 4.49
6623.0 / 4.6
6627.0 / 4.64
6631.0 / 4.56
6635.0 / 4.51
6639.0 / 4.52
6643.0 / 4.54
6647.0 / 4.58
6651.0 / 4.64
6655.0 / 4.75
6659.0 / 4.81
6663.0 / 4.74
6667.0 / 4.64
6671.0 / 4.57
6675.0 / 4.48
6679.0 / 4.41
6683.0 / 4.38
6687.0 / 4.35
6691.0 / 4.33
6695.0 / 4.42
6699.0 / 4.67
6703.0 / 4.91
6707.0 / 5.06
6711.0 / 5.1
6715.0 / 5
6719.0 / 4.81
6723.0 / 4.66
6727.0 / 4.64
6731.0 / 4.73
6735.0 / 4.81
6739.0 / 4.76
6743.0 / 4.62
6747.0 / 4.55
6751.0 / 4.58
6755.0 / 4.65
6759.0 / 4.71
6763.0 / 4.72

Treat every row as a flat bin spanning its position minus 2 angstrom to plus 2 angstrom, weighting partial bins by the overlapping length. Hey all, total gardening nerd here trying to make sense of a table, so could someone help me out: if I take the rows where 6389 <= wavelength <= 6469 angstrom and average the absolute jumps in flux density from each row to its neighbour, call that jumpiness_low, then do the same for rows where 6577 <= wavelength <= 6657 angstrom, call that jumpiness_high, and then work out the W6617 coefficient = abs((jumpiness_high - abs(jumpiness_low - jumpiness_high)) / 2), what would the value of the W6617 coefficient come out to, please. 0.040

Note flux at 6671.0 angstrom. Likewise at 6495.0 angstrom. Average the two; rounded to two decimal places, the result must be 4.88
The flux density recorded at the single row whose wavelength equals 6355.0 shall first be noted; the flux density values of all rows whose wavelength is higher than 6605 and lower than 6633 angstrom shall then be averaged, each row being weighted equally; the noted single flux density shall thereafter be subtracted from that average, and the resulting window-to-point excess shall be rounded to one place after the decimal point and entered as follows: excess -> -1.3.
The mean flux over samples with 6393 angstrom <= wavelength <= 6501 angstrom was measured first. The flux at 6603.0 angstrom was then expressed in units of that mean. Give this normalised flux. 0.96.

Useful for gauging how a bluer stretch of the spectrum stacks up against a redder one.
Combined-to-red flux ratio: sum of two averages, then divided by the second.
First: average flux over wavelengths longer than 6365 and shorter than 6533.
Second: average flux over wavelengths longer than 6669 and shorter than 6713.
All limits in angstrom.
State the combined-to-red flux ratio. 2.02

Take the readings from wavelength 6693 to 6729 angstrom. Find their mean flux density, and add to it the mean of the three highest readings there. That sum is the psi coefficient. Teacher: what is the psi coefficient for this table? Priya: 9.86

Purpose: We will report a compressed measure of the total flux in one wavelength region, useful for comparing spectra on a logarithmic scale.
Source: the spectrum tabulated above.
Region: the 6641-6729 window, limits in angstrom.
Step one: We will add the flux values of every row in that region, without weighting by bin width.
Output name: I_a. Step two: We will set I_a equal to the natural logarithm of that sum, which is 4.63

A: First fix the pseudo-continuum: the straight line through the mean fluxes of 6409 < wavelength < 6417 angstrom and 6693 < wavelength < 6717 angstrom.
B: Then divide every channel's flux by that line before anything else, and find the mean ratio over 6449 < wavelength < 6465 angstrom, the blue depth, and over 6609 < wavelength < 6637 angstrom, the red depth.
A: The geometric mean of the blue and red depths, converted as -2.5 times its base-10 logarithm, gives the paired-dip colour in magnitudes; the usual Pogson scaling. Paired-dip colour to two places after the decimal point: 0.01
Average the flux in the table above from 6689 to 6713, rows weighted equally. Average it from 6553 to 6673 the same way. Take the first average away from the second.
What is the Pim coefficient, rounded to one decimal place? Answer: -0.2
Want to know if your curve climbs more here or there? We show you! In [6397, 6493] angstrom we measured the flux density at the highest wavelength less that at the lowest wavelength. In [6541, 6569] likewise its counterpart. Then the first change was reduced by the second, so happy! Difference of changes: 0.54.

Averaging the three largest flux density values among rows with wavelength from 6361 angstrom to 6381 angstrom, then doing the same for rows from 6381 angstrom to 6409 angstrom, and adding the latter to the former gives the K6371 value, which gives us 9.44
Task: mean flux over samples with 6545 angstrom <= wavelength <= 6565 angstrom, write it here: 4.28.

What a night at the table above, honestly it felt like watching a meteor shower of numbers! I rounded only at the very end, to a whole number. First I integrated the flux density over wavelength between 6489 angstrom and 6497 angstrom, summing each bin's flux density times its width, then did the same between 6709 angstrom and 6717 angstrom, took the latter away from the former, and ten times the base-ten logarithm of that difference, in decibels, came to -2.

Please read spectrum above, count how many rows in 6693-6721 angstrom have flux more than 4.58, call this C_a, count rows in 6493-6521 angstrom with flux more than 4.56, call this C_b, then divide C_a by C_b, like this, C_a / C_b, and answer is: 0.86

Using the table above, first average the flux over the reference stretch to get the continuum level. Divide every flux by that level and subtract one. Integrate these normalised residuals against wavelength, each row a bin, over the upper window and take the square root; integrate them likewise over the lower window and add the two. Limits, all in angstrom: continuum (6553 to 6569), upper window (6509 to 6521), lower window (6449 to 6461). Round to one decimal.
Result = 2.6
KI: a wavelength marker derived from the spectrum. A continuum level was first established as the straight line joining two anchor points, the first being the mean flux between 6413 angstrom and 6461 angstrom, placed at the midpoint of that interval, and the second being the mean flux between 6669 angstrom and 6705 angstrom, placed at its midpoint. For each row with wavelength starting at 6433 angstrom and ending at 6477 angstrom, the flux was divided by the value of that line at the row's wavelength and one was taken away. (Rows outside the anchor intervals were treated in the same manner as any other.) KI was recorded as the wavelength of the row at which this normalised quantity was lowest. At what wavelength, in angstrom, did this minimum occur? 6435.0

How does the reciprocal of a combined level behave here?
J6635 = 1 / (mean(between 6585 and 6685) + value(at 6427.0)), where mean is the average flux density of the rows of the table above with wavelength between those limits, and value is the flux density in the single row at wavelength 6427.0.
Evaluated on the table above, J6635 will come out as 0.110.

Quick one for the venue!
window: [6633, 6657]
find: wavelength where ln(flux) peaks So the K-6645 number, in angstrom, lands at 6655.0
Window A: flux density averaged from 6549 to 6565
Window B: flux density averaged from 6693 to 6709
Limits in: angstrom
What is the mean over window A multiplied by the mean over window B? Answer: 20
